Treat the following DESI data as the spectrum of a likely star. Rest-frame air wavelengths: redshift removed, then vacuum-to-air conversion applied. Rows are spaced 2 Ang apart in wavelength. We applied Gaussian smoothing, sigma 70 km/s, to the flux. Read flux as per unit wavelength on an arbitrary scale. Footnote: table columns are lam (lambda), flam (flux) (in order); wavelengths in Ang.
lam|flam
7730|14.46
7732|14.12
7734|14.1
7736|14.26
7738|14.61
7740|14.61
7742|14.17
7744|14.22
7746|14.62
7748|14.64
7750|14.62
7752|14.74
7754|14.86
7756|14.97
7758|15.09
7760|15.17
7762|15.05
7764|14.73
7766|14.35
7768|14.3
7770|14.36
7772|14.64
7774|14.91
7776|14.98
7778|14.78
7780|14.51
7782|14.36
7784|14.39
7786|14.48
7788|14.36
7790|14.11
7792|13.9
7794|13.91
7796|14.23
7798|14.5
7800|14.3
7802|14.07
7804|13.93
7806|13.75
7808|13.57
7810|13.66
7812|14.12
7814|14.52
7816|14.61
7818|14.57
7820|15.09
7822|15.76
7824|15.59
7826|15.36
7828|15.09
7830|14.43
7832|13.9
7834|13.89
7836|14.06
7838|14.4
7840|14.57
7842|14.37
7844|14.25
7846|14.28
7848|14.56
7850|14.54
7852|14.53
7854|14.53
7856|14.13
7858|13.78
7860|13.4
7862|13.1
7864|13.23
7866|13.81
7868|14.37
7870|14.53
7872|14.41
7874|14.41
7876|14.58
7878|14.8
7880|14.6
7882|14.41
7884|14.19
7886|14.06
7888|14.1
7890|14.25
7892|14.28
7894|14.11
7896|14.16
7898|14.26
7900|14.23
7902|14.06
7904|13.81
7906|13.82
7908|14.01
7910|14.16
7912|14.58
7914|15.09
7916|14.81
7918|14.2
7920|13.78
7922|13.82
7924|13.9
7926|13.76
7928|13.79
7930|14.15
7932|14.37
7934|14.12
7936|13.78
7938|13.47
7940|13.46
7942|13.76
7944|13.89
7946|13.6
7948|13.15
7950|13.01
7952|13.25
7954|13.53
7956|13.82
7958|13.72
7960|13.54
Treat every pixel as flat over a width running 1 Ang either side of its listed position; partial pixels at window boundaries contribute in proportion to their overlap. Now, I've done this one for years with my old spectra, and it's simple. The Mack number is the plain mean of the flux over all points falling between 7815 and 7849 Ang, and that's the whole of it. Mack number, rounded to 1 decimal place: 14.6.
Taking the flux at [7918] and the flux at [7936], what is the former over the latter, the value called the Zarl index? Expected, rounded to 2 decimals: 1.03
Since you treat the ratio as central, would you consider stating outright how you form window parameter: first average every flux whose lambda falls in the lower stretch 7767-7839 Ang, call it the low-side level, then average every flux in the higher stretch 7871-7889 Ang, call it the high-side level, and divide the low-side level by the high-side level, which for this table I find 1.00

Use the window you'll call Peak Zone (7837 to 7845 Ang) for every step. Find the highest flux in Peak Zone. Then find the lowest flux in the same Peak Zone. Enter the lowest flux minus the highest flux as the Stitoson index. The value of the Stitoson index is -0.32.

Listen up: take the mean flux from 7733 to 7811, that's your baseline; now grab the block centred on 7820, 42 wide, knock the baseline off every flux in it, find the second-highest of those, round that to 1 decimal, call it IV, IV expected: 1.2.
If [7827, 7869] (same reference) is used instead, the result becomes 0.1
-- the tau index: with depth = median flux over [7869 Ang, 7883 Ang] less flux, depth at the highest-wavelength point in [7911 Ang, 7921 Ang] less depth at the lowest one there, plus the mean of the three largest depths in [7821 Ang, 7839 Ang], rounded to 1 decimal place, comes 1.4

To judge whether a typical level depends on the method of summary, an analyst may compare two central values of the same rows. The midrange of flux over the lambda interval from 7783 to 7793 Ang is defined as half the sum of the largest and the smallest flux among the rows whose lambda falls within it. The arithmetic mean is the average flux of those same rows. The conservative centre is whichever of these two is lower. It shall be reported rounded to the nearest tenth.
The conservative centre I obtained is 14.2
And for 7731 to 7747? 14.3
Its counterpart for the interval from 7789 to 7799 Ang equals 14.1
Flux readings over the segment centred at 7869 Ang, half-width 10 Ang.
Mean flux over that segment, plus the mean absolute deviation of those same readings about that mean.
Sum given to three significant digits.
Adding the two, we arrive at 14.6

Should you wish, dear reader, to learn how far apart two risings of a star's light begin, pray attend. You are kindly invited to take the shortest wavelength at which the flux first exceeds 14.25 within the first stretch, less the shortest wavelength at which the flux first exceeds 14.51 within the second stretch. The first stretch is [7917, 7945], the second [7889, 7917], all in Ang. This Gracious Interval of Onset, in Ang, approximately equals 20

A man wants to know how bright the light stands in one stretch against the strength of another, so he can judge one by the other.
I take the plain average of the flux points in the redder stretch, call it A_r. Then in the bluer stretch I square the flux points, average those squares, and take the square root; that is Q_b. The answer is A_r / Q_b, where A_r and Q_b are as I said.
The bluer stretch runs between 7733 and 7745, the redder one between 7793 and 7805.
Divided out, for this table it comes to 0.988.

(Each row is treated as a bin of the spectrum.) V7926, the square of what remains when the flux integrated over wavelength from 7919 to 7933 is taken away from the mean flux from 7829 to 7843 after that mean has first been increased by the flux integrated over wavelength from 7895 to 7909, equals 249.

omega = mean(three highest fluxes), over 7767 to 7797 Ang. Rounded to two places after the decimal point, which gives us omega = 14.89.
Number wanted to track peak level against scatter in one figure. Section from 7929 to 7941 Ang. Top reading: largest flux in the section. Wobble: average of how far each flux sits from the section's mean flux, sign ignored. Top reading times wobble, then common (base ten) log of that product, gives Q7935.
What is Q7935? 0.66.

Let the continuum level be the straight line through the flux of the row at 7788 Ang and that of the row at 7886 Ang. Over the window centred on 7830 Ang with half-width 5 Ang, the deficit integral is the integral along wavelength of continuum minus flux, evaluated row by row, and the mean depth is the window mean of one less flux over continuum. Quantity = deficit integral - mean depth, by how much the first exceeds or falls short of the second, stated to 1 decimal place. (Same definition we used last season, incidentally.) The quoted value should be -3.0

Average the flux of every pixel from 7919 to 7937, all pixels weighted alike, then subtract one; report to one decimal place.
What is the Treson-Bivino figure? 12.9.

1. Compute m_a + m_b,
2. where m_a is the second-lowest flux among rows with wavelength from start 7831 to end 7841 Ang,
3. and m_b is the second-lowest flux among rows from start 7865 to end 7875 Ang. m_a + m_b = 28.3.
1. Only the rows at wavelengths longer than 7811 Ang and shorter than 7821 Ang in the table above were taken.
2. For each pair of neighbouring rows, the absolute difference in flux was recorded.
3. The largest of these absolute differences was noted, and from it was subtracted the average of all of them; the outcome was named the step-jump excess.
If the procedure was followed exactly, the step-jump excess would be 0.26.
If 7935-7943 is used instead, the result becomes 0.10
